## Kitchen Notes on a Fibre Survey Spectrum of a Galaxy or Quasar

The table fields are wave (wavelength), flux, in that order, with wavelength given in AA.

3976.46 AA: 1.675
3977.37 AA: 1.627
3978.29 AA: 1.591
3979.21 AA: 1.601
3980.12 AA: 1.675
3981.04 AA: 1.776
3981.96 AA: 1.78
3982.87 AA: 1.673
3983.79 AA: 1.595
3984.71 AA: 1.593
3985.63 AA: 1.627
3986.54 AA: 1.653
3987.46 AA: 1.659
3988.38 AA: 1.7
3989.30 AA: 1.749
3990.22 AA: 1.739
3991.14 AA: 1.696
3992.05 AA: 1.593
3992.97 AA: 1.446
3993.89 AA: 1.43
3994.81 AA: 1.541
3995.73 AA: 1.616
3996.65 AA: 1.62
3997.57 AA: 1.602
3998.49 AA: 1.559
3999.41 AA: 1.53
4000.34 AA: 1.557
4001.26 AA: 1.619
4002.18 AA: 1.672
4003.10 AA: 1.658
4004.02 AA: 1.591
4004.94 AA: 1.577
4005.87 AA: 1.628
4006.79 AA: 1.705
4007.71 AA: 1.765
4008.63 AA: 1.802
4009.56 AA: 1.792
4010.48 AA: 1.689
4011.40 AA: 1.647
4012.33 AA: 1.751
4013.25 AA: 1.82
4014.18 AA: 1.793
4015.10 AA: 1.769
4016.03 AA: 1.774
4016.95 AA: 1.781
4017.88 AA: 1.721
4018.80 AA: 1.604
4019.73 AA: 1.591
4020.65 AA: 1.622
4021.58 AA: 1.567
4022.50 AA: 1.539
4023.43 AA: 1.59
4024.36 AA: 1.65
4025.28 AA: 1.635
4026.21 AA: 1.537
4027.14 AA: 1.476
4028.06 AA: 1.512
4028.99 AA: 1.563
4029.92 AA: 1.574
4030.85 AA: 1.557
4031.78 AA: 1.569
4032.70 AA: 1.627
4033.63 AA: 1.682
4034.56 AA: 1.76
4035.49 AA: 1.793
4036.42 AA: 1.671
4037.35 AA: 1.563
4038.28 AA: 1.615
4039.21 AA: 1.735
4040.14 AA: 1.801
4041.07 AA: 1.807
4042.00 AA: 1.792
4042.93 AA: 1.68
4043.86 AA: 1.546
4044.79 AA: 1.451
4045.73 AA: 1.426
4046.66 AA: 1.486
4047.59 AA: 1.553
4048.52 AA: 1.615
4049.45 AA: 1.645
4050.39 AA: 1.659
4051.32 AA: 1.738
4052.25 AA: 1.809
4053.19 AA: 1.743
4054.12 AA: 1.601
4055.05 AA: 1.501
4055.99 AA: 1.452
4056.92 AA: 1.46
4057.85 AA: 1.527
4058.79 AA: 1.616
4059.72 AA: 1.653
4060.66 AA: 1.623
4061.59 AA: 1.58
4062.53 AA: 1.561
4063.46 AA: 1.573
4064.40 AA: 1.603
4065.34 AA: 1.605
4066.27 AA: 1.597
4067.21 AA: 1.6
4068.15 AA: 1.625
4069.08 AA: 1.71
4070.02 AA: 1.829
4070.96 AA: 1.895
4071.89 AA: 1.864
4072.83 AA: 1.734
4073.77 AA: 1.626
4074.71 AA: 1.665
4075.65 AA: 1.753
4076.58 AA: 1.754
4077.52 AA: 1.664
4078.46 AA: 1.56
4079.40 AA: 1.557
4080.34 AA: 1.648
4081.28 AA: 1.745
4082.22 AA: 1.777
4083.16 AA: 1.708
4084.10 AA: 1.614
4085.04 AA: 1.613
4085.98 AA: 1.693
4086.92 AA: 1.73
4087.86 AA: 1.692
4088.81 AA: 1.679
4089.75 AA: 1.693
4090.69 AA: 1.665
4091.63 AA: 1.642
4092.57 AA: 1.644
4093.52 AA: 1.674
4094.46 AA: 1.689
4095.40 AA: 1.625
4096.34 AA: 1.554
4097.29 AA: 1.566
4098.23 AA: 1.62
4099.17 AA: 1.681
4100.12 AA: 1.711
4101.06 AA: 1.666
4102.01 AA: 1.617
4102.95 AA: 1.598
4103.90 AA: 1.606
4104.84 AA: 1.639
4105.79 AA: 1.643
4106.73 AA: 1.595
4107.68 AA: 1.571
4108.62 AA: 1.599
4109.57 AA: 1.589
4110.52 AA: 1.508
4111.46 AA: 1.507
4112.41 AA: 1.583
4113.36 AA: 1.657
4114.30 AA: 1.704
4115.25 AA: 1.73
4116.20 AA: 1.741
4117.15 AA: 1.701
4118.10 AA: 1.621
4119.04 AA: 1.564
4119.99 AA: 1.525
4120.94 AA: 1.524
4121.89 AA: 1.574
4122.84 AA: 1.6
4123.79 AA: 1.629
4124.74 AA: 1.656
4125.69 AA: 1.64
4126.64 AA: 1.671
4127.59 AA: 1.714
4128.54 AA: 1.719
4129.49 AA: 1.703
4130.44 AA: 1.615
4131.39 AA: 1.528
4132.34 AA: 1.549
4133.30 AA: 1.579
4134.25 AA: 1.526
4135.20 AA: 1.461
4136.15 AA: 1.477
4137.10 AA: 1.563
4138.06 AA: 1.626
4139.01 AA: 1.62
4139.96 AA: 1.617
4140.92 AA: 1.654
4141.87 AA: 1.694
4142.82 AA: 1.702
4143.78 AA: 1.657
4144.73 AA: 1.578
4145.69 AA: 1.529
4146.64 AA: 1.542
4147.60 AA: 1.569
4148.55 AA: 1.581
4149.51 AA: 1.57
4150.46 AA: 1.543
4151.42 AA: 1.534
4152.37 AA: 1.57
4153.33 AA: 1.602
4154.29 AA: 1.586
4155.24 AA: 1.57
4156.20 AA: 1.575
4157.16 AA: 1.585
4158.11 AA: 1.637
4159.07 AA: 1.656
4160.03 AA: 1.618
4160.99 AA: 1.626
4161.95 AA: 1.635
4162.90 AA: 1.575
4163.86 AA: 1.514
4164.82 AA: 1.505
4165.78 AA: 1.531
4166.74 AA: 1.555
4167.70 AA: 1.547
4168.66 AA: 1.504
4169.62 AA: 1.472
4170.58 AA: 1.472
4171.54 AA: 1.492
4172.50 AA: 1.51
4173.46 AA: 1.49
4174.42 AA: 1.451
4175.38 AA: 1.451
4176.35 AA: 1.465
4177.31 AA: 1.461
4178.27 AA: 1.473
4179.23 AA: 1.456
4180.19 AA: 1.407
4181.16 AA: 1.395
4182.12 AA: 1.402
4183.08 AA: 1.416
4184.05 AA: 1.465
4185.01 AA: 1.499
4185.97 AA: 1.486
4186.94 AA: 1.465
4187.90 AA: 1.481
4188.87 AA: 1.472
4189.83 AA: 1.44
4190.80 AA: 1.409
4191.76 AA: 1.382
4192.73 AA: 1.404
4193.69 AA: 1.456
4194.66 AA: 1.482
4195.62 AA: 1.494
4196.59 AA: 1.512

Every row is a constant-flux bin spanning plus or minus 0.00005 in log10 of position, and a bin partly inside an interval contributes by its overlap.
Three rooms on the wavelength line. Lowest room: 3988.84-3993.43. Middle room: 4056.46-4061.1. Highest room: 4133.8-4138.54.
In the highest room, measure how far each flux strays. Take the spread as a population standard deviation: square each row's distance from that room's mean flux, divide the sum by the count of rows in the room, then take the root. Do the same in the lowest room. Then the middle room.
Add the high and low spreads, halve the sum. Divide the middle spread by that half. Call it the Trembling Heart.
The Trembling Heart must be 0.83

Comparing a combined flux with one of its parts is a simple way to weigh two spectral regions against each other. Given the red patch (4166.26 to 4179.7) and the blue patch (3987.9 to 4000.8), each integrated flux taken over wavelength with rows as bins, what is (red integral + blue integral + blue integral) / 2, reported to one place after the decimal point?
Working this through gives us 30.6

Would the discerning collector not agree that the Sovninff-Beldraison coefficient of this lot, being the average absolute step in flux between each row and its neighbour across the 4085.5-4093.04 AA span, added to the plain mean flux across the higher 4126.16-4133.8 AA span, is 1.66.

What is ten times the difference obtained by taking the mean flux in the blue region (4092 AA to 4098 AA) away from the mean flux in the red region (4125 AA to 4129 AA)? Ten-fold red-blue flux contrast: 0.6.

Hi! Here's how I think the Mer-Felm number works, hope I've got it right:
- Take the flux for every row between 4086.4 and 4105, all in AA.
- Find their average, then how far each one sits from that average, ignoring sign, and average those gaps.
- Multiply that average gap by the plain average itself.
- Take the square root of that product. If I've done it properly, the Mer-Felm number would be 0.252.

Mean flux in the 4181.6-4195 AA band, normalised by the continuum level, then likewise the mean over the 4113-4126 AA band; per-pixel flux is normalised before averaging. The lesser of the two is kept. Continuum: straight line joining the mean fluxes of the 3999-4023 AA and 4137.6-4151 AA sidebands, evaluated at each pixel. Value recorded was 0.914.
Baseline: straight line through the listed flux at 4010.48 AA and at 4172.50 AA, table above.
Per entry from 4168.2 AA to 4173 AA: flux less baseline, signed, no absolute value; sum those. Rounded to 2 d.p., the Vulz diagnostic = -0.11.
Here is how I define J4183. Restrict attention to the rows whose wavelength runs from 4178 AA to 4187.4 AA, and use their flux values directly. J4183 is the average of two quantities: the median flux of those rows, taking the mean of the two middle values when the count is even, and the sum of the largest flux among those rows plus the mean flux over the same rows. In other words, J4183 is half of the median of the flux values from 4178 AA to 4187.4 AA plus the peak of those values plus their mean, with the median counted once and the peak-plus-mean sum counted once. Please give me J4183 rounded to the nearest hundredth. 2.20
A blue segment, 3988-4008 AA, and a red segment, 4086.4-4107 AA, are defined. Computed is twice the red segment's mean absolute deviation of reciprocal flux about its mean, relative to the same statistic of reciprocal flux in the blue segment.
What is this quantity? 1.0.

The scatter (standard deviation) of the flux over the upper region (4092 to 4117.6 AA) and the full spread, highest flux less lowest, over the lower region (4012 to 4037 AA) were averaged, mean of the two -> 0.203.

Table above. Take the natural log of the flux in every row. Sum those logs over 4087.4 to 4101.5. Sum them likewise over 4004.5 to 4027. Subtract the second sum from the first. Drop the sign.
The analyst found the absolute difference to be 4.9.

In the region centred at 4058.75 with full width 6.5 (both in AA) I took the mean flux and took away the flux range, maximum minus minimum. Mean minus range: 1.358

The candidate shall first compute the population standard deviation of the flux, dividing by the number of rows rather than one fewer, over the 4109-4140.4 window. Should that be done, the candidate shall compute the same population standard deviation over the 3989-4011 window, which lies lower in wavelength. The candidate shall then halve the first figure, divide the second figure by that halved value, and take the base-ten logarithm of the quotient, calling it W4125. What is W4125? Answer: 0.41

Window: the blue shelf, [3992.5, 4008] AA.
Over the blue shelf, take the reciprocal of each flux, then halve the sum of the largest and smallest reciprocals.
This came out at 0.633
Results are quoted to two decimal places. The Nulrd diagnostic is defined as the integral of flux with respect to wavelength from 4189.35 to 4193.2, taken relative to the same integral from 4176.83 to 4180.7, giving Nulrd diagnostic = 0.97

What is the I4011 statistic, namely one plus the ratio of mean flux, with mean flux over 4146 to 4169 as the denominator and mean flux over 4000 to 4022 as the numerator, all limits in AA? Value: 2.07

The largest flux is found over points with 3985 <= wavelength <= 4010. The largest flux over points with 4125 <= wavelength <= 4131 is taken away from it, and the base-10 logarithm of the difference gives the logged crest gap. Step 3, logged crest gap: -1.08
